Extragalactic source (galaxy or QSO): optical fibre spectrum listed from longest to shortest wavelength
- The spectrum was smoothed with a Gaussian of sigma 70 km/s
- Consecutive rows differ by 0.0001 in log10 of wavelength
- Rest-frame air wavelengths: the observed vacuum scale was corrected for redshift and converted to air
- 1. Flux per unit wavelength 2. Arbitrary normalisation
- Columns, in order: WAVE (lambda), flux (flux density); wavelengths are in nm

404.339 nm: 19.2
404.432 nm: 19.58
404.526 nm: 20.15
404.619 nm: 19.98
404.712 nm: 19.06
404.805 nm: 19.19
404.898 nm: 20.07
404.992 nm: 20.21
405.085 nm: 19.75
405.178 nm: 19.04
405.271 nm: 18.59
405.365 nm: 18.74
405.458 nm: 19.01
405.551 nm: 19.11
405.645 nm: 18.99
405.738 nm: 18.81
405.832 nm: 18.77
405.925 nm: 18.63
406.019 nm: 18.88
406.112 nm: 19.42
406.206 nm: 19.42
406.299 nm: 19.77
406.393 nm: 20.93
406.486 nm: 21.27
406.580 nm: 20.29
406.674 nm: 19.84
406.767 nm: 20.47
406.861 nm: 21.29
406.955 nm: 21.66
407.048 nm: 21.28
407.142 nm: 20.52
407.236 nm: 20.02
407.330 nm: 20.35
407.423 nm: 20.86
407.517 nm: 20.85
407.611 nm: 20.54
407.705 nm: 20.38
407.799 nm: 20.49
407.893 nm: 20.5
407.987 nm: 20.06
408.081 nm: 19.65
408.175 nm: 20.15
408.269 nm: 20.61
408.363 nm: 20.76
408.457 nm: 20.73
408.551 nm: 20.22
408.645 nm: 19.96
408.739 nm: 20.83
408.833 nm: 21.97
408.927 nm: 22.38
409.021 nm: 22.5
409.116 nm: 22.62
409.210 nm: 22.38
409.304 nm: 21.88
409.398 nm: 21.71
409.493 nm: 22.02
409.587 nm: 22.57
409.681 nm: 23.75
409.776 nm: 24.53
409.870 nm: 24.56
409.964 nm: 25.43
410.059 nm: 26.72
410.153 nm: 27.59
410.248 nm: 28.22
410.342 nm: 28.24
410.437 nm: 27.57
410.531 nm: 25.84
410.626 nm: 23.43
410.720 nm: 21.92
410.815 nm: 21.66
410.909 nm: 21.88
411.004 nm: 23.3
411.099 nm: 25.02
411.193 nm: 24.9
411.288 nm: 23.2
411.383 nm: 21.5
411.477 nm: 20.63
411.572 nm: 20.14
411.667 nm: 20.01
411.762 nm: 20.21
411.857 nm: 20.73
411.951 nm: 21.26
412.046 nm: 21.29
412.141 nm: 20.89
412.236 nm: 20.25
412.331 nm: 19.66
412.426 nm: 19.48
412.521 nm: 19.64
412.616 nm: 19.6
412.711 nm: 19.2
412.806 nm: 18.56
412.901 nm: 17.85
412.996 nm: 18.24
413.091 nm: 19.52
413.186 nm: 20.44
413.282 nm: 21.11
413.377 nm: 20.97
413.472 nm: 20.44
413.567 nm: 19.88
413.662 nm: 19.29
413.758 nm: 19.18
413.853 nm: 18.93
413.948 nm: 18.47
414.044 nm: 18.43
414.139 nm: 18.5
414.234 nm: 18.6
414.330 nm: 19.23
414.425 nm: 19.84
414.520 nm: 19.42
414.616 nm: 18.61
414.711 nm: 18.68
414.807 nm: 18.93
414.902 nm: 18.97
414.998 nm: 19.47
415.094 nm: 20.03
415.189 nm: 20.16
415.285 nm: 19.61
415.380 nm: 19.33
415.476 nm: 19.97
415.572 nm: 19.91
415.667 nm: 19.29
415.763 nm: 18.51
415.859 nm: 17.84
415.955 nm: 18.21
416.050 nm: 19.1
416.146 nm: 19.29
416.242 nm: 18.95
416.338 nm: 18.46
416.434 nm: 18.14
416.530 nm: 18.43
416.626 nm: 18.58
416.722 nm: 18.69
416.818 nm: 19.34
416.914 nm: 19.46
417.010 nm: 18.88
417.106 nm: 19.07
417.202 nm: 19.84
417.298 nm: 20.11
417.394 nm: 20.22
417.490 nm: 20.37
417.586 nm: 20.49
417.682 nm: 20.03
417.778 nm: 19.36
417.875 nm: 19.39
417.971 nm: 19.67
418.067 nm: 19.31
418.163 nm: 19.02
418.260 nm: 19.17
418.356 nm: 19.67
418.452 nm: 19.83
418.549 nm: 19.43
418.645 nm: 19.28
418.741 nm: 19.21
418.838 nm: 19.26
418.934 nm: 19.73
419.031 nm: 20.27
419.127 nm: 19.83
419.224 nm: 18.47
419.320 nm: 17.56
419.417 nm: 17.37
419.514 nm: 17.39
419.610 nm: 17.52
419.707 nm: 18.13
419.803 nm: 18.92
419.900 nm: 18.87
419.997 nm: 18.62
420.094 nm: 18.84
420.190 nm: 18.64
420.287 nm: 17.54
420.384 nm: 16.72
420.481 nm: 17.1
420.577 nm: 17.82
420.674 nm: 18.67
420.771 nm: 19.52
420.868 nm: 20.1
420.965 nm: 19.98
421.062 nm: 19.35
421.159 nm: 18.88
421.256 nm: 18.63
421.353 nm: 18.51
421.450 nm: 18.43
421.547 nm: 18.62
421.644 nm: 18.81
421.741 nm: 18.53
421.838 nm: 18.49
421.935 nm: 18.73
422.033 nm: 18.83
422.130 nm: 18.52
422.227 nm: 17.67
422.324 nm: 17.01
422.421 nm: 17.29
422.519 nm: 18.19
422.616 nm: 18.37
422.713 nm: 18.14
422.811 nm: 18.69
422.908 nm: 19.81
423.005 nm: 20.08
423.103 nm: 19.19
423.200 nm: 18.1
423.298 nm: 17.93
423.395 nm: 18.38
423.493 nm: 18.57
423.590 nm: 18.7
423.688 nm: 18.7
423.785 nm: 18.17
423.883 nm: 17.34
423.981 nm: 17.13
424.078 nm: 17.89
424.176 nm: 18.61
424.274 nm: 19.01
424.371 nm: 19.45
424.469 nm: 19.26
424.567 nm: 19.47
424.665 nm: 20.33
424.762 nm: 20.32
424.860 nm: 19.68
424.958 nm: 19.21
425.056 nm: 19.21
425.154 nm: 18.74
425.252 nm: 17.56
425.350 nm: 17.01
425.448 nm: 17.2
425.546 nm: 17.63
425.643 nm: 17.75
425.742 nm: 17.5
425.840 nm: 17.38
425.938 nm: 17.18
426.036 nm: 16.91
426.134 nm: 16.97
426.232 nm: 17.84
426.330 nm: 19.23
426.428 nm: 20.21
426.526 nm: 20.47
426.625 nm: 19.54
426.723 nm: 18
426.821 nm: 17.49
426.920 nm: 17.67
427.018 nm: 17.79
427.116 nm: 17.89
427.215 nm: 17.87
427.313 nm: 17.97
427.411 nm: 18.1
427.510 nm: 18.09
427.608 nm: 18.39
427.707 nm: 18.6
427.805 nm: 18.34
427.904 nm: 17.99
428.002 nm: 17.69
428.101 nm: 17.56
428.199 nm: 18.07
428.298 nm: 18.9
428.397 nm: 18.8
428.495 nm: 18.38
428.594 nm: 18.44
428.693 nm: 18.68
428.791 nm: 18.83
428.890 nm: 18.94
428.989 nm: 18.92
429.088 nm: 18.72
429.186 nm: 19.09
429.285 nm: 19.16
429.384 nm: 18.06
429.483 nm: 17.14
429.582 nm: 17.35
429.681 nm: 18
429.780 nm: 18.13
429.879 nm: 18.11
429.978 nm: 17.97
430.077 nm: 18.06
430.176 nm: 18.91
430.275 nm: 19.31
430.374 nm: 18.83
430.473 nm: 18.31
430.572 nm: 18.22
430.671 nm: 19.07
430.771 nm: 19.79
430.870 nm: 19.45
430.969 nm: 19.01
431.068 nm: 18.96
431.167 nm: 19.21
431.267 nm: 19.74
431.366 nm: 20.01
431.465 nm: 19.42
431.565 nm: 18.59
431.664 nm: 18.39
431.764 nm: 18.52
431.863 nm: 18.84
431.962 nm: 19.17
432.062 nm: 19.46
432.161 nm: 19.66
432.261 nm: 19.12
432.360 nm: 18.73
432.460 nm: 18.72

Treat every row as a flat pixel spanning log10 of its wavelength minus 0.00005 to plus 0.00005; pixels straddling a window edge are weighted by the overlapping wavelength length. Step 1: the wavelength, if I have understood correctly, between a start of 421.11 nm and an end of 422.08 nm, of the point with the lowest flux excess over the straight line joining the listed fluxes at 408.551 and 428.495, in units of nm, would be 421.450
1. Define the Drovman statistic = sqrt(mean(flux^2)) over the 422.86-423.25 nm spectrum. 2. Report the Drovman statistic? 19.3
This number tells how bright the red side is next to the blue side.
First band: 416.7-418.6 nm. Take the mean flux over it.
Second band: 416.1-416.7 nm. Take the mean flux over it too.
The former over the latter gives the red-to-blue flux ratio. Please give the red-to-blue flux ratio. 1.05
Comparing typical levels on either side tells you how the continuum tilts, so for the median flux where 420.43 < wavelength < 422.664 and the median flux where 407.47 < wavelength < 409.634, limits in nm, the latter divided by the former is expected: 1.12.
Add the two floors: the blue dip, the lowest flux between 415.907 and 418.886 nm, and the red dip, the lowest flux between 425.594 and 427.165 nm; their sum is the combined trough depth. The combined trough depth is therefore 35.05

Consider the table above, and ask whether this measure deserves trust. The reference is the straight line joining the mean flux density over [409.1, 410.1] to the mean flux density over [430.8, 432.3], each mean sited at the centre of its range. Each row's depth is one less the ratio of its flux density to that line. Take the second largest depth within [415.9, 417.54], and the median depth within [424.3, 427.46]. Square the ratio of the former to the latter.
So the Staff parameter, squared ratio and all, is 2.9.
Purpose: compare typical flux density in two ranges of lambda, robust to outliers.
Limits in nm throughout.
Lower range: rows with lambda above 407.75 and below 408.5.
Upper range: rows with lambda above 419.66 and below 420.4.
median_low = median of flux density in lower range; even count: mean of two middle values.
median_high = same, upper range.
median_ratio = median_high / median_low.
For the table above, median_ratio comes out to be 0.91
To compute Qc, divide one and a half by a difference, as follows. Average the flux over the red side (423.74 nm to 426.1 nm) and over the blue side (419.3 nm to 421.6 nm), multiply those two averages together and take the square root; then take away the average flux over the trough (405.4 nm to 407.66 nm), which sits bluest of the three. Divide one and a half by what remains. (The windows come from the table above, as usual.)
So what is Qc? -0.90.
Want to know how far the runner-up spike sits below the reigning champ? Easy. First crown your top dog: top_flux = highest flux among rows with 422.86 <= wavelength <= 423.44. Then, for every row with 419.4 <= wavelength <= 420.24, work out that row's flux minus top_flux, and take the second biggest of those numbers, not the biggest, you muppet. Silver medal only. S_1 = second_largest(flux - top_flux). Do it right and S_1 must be -1.2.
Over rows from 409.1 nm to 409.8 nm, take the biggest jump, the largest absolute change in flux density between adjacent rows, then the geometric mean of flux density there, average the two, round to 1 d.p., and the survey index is 11.9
